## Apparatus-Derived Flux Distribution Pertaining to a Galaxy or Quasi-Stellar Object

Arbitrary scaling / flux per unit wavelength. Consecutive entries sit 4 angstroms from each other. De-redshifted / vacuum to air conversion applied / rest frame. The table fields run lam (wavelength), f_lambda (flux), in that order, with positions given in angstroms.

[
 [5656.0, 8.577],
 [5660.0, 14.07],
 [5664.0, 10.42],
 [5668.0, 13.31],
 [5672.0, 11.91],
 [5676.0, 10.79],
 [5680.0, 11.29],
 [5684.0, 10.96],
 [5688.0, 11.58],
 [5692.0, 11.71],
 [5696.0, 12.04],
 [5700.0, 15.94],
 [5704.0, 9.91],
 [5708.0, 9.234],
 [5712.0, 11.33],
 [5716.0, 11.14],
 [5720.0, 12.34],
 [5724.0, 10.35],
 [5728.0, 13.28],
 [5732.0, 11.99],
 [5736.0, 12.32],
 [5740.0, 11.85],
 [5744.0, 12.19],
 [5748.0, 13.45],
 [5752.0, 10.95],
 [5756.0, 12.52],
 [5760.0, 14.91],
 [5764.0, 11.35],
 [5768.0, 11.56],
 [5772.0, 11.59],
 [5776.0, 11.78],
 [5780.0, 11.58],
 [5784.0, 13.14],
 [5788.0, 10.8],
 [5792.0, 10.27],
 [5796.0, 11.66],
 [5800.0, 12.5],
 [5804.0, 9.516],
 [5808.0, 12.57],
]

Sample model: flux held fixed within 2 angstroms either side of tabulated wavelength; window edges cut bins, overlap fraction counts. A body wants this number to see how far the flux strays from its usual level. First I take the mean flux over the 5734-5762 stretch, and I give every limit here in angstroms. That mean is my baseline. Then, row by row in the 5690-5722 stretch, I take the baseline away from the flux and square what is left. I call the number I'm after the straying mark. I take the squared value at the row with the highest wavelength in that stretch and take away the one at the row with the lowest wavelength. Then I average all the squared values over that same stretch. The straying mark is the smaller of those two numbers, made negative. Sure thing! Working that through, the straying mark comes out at 0.7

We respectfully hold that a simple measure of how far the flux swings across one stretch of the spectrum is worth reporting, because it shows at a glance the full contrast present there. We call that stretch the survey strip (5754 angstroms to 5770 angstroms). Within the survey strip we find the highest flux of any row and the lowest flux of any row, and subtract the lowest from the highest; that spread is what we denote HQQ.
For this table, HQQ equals 3.6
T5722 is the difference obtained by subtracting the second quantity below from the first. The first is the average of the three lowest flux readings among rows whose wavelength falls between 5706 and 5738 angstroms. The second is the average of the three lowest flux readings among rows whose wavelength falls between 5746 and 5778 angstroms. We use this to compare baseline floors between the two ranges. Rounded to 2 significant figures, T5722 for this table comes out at -1.0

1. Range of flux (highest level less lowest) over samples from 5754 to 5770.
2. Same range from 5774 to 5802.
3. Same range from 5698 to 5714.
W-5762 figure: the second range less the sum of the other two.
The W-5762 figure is -7.4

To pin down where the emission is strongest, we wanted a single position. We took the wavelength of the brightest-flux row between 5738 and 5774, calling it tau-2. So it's 5760.0 angstroms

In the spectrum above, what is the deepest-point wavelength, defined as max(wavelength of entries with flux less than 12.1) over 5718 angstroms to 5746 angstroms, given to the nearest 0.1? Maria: 5740.0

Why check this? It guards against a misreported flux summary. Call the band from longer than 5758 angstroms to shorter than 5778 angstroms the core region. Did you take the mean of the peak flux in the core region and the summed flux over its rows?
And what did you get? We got 38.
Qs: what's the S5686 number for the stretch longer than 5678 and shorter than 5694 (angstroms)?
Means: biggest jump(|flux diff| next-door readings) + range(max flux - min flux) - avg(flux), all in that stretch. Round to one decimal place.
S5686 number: -10.0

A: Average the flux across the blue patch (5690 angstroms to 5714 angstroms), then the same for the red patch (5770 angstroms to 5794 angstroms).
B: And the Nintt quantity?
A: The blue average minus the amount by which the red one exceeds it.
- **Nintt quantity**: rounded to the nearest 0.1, 11.9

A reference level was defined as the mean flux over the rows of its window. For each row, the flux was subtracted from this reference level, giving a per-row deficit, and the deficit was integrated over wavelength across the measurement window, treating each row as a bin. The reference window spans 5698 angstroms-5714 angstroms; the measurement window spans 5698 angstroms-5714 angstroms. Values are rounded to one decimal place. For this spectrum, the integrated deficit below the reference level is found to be 0.0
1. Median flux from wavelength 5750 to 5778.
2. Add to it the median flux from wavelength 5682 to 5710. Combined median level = 23.2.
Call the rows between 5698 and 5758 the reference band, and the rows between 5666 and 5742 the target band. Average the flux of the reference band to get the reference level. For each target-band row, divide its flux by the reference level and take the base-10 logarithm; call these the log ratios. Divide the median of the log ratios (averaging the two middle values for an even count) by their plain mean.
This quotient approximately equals 0.85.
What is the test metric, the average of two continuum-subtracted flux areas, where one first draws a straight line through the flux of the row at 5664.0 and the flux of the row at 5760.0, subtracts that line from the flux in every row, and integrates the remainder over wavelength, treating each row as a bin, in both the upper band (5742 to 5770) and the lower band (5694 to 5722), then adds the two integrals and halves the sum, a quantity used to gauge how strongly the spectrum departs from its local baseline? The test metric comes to -43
